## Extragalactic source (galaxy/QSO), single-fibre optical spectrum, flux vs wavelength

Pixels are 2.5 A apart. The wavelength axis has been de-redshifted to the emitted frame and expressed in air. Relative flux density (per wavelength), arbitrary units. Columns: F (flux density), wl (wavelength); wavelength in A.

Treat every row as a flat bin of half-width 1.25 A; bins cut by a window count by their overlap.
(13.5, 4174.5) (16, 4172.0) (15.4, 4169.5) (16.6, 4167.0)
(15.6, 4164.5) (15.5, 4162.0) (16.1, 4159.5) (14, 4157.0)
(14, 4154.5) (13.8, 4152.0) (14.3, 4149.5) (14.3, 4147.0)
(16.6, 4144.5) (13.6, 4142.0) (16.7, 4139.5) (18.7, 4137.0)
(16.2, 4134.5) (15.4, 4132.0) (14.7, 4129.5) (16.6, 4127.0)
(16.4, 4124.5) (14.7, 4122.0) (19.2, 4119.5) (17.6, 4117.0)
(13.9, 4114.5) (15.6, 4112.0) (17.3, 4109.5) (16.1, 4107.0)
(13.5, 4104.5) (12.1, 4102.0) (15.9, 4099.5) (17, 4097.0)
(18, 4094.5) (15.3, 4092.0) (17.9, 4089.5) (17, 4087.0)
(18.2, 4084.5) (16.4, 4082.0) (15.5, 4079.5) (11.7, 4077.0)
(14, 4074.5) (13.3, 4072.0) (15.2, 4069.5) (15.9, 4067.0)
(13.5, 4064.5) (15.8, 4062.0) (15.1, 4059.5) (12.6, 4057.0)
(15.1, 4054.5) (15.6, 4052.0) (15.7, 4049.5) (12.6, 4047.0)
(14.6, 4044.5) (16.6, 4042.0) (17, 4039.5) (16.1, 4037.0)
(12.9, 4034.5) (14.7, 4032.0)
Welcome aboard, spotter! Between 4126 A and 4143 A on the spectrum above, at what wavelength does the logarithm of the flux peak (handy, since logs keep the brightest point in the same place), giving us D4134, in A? 4137.0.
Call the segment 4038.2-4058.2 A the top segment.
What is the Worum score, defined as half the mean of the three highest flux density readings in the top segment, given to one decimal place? 8.2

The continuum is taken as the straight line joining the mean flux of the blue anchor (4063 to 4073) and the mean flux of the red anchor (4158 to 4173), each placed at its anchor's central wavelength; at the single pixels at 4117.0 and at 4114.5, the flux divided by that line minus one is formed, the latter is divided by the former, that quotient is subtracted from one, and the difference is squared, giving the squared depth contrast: 2.3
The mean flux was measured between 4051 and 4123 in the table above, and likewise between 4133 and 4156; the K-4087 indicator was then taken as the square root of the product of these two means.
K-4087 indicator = 15.4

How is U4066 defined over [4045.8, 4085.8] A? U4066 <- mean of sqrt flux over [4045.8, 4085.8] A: 3.84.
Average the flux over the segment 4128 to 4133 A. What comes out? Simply 15.1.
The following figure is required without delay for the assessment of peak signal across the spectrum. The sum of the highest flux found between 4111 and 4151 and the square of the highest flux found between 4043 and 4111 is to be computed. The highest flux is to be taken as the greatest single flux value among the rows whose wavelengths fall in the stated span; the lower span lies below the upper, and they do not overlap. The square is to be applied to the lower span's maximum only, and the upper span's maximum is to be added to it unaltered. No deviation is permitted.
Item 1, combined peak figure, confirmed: 350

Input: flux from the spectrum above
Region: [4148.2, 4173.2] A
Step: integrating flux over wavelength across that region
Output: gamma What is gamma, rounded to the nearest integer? 378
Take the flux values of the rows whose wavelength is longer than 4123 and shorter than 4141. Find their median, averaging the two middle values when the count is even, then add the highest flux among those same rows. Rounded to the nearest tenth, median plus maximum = 35.1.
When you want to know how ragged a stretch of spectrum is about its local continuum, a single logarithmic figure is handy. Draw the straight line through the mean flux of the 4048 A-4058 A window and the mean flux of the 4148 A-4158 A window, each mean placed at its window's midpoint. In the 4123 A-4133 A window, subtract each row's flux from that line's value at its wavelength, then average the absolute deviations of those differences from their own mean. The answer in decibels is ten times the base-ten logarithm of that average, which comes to -2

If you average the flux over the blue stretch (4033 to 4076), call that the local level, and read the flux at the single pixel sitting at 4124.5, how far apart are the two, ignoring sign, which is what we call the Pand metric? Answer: 1.6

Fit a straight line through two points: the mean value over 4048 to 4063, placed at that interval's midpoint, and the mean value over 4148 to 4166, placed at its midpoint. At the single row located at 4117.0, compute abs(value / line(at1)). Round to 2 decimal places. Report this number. 1.19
